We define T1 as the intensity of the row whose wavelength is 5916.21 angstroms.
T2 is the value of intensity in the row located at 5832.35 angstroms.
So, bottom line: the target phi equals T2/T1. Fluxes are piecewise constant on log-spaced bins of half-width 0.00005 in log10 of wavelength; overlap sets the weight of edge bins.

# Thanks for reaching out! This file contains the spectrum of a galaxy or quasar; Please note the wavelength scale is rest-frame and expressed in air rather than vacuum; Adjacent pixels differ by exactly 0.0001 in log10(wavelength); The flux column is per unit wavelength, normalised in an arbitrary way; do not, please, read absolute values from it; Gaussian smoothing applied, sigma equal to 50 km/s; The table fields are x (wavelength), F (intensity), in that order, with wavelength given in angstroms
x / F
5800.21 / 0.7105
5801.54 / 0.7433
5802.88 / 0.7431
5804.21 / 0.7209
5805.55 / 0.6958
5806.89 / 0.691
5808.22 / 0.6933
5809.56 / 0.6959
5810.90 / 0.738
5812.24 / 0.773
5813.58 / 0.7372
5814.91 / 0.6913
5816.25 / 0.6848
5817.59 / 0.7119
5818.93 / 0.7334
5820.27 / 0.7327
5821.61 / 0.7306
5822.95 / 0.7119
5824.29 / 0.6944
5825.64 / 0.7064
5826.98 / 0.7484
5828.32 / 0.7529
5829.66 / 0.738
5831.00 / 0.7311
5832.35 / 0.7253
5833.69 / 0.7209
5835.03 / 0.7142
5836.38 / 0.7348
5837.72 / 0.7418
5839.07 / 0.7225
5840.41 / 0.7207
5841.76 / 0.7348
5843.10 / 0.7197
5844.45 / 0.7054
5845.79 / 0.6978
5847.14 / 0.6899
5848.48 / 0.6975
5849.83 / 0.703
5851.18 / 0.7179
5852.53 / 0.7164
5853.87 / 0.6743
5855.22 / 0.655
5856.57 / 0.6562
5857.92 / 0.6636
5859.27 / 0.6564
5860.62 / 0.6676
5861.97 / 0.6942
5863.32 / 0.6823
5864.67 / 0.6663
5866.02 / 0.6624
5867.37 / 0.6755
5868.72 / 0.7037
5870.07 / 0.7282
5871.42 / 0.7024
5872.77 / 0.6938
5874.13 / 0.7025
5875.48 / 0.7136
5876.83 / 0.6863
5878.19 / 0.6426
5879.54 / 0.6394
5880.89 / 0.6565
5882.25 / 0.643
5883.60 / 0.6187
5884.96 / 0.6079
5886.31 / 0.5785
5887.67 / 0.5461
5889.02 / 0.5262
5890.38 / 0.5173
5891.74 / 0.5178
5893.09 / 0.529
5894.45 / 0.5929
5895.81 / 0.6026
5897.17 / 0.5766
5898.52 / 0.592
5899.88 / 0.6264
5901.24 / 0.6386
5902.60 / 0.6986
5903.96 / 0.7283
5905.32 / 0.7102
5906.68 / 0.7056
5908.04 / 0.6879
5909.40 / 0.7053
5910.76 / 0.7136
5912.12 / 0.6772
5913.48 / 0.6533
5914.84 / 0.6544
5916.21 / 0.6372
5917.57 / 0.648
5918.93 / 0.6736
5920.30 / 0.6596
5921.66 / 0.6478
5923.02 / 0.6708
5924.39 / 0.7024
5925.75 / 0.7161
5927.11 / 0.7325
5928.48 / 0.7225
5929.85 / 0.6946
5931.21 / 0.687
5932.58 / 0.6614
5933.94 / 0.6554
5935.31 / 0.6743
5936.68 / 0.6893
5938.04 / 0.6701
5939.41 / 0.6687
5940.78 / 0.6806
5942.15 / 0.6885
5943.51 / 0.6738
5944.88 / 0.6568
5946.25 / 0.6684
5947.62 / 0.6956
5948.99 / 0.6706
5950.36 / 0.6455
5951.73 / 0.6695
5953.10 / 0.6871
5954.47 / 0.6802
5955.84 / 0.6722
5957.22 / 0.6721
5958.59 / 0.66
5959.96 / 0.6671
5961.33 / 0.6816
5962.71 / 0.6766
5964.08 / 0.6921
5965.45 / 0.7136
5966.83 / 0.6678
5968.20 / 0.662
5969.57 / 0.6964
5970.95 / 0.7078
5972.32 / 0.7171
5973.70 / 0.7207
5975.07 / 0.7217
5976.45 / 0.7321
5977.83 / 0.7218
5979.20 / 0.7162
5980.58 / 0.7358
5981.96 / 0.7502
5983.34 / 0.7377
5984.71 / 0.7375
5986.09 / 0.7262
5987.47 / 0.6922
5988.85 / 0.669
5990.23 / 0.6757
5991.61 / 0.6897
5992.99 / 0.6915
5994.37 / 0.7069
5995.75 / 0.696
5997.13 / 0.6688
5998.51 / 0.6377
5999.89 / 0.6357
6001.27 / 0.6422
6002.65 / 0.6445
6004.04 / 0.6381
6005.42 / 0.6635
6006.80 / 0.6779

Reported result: 1.14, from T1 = 0.6372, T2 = 0.7253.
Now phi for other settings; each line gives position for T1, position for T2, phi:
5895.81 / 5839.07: 1.20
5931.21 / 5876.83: 1.00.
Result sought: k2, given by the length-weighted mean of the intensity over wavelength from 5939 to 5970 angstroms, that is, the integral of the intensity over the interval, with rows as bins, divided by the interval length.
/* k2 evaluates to 0.676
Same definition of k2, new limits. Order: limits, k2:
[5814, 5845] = 0.722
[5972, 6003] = 0.699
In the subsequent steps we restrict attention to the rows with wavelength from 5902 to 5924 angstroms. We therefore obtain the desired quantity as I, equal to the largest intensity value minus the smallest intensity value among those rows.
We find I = 0.091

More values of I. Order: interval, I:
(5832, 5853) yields 0.052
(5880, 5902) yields 0.139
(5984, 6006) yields 0.102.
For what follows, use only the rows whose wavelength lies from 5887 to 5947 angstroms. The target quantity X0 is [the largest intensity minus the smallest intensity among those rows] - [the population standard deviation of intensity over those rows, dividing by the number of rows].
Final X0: 0.158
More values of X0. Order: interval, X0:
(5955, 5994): 0.063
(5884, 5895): 0.057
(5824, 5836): 0.040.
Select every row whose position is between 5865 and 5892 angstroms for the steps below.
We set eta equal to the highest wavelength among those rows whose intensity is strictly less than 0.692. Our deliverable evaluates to 5891.74 angstroms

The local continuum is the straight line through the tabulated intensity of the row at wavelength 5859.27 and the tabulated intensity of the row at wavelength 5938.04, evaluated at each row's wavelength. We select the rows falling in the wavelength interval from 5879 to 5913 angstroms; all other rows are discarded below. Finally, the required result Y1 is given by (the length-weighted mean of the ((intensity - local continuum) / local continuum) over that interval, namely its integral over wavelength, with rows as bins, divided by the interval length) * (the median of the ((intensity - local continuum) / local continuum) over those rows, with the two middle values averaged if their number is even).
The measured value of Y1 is 0.003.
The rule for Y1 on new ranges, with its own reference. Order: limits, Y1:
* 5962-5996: 0.002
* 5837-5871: 0.004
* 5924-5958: 0.000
